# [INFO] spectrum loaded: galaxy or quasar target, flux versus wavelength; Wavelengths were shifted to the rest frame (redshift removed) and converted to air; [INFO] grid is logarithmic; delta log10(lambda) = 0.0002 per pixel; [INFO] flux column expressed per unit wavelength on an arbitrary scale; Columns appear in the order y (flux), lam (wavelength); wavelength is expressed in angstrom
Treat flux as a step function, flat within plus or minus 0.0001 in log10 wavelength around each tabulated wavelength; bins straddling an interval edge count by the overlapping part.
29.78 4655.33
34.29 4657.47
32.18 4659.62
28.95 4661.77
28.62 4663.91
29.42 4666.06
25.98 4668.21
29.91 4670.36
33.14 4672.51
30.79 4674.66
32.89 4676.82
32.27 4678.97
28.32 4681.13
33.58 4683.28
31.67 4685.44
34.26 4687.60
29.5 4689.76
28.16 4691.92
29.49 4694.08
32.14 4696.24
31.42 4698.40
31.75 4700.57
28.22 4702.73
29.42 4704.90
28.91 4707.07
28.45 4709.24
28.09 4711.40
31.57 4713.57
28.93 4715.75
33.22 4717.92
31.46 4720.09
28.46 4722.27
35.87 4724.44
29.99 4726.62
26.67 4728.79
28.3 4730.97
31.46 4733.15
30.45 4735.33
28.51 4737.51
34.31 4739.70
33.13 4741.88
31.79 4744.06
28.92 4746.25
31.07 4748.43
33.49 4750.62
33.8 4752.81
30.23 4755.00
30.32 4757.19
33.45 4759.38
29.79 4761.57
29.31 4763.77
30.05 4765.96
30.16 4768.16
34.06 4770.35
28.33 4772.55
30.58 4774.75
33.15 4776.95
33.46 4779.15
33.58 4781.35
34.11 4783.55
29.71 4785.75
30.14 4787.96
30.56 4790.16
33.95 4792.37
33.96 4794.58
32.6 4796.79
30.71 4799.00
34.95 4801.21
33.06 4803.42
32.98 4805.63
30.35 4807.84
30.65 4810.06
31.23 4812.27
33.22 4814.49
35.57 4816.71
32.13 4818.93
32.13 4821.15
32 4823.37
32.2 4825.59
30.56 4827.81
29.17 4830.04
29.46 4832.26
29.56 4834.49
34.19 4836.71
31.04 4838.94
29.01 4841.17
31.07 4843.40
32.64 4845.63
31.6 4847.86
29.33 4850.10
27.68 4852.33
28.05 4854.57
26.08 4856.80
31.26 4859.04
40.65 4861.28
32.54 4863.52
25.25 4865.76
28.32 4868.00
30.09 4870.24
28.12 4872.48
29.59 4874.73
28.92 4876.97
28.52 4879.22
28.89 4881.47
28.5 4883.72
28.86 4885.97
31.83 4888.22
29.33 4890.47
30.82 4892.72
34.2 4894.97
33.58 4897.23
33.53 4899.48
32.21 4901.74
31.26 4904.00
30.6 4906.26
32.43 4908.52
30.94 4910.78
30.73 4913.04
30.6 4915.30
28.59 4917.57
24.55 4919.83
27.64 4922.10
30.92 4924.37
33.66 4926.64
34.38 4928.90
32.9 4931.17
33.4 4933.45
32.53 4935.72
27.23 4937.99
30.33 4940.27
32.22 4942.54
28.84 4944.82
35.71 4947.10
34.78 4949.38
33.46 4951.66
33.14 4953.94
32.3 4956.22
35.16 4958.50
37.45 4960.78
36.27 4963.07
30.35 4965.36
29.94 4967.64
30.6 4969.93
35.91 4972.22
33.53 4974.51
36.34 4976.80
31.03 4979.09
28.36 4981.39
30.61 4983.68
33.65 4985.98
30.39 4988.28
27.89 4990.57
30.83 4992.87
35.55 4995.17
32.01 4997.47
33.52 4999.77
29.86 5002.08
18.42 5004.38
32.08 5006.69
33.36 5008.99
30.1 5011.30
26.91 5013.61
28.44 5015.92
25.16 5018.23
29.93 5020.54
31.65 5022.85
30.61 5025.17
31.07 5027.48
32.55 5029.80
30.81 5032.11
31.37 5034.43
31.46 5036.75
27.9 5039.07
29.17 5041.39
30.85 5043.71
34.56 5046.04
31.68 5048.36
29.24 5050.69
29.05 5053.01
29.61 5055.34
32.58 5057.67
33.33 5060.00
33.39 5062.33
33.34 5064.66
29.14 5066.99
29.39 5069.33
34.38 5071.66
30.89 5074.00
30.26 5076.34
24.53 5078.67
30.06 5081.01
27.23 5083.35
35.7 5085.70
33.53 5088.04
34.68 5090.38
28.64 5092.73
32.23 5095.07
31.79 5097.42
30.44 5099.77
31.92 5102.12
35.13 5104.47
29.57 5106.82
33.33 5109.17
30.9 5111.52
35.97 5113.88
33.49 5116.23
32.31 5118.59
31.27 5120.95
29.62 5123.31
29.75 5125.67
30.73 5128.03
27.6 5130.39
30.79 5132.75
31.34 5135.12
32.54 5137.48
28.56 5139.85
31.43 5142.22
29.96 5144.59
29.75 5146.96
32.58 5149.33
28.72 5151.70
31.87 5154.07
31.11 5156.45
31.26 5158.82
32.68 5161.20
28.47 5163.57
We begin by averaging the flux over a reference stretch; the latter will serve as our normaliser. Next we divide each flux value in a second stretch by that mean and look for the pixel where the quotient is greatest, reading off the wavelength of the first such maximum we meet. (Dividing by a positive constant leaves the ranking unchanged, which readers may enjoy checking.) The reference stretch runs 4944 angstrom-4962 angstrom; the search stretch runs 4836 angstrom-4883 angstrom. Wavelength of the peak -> 4861.28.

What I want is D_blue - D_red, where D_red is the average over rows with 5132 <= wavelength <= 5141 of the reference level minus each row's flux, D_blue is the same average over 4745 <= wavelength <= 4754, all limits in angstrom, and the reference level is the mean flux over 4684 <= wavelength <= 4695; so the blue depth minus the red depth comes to -1.0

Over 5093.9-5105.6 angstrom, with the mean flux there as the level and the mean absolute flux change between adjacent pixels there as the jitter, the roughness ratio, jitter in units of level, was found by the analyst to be 0.050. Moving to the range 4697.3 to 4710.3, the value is 0.041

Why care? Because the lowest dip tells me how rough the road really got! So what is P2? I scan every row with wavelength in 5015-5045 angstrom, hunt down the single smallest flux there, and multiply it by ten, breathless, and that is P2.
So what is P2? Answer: 252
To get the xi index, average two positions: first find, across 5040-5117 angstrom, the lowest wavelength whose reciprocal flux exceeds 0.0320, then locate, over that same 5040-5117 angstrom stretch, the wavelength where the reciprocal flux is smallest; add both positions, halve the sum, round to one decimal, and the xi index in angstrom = 5077.6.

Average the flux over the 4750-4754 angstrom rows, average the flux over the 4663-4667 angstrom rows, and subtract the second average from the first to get 4.6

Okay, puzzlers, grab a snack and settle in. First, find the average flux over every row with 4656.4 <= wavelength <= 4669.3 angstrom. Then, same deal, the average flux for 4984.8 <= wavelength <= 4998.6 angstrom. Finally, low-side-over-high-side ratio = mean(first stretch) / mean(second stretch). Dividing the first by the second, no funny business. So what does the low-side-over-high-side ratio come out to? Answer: 0.94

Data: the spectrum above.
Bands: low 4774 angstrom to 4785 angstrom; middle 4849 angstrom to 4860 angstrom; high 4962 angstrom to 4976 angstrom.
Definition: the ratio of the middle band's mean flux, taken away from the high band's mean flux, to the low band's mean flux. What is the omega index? 0.13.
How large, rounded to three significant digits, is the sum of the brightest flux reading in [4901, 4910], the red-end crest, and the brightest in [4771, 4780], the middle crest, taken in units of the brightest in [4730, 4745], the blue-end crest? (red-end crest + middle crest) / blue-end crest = 1.92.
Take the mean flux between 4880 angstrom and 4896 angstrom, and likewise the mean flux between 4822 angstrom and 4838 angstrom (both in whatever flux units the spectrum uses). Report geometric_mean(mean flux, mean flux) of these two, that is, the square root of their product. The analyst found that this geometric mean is 30.7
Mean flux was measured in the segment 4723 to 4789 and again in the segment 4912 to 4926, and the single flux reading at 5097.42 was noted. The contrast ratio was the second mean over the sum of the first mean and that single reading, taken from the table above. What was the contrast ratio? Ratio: 0.46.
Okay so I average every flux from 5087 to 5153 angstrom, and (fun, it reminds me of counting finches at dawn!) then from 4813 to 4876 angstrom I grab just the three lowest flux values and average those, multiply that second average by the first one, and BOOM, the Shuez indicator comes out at 826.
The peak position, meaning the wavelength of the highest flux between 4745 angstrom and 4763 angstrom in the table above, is 4752.81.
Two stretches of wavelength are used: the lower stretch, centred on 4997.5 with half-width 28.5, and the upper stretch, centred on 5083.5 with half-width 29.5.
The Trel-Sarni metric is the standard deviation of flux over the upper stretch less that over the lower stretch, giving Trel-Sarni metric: -1.1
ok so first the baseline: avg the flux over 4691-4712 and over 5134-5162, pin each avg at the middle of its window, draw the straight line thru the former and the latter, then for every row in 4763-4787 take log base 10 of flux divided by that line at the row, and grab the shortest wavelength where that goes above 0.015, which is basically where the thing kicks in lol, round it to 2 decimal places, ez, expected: 4770.35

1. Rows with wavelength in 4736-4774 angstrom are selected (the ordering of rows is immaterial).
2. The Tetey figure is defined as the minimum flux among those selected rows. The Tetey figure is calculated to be 28.33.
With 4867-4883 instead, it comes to 28.12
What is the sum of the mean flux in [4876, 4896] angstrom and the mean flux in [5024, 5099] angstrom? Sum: 61.1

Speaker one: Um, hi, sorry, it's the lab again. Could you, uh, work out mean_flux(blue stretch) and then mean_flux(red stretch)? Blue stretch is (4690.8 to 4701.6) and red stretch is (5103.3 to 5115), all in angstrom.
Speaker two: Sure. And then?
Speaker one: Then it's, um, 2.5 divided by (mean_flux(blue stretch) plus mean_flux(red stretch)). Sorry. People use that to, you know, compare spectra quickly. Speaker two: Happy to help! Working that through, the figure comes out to 0.0393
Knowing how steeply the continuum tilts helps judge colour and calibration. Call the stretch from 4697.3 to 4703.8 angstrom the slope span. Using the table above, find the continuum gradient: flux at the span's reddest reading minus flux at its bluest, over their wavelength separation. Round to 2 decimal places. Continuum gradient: -0.74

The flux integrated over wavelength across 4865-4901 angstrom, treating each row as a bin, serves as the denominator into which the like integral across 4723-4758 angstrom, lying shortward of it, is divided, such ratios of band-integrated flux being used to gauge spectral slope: 1.01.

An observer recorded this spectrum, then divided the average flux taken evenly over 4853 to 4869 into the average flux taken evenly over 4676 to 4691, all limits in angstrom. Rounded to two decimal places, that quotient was 1.05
